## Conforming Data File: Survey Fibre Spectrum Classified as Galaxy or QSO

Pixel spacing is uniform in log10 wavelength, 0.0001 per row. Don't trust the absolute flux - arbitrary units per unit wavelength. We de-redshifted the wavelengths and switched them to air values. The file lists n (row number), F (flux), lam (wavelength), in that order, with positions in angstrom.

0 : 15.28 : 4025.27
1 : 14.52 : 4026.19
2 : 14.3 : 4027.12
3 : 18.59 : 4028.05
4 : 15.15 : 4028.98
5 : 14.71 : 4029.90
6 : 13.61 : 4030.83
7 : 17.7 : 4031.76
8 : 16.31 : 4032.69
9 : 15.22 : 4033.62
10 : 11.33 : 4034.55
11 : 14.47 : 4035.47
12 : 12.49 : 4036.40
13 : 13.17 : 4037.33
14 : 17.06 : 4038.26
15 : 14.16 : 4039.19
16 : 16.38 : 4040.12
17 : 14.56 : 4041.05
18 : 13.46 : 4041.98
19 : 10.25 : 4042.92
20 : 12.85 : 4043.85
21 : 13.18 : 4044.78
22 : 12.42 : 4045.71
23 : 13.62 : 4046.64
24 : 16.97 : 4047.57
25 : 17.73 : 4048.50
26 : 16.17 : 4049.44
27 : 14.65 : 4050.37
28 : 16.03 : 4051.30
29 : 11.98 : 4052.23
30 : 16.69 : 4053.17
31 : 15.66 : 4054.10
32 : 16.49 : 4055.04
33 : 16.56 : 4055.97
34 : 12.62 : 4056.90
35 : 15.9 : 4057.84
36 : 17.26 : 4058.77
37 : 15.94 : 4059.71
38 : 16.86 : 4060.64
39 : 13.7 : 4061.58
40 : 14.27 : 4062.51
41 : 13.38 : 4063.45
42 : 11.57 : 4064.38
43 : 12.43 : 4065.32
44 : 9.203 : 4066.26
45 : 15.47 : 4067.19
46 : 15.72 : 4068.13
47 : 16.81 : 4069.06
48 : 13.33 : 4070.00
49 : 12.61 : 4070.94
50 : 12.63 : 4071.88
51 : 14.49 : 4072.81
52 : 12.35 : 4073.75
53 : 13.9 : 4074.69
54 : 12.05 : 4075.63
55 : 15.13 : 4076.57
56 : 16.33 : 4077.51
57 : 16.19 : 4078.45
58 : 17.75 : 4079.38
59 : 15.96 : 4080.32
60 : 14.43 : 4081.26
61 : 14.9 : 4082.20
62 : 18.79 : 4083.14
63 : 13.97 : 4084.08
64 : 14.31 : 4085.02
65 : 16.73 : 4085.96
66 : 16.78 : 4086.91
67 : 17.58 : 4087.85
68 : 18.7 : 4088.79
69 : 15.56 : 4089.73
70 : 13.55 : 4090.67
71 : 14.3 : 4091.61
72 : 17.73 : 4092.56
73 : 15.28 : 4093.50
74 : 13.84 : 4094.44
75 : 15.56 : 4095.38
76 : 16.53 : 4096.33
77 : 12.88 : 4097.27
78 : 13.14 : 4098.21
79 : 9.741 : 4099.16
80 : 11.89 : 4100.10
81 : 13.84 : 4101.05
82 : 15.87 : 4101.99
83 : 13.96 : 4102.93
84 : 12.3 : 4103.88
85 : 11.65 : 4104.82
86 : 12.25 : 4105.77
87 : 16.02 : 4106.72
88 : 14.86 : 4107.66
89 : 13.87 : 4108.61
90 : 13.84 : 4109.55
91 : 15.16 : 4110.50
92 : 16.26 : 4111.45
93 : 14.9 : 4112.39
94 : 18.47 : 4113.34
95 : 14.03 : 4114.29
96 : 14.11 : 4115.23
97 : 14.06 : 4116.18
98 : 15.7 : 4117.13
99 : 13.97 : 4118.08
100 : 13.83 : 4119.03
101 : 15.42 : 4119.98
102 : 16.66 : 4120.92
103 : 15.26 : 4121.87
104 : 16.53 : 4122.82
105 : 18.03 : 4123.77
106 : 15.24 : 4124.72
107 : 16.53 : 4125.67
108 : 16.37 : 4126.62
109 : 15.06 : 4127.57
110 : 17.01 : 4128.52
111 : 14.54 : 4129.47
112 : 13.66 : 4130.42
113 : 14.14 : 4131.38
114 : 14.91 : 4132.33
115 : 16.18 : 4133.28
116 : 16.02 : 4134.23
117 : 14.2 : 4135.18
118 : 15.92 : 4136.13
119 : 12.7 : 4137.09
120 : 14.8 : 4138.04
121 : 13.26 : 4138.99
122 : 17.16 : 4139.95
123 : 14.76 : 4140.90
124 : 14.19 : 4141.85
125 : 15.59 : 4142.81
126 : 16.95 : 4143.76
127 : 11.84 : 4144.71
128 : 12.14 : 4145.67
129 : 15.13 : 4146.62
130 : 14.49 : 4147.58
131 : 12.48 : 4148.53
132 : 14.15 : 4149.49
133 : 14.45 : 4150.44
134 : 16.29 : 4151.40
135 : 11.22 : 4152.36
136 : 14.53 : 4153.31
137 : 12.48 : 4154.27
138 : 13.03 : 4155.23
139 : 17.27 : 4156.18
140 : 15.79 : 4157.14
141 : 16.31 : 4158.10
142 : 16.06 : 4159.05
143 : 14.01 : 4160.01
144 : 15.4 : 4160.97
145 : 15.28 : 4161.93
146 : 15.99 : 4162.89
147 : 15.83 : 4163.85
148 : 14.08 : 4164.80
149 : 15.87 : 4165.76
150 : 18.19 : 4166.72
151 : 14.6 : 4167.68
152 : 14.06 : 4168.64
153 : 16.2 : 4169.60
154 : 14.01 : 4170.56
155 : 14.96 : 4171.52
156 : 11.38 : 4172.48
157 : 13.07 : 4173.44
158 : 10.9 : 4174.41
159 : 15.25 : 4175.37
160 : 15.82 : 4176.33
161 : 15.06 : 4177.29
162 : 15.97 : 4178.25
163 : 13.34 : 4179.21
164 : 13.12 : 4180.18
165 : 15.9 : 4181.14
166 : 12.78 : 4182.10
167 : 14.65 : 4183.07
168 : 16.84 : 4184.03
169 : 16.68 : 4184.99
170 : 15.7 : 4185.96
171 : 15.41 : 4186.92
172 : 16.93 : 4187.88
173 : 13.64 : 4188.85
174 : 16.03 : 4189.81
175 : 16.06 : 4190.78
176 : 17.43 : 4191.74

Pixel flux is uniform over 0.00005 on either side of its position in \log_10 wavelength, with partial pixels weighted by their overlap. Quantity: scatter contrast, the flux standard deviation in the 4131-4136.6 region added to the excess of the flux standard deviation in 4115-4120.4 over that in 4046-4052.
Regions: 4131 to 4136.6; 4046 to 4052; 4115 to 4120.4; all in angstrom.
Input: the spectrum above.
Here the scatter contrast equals 0.2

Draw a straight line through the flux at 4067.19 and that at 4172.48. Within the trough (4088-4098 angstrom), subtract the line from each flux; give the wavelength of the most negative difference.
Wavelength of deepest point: 4097.27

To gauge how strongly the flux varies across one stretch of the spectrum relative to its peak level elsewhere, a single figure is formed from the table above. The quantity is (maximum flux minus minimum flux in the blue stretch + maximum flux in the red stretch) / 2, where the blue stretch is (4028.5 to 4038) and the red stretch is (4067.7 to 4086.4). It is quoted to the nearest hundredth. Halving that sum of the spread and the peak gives 12.58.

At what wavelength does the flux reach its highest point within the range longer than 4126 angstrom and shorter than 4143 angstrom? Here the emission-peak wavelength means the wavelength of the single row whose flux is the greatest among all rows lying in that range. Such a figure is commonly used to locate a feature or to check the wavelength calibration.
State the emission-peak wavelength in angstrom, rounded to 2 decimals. 4139.95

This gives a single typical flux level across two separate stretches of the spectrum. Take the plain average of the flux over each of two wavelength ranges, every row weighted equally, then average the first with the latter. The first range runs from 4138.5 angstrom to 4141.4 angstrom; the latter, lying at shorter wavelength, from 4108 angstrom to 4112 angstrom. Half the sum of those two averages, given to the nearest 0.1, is 14.9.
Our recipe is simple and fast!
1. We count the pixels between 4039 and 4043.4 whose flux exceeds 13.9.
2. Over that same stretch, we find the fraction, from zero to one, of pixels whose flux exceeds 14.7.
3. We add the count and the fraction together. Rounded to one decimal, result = 3.2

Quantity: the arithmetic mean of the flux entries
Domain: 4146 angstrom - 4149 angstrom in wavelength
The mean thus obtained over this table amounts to 14.0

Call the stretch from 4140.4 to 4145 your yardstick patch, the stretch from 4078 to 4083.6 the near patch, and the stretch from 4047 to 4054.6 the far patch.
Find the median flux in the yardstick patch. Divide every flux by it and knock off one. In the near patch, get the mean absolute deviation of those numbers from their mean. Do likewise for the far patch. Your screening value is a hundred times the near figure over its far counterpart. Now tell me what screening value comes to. 105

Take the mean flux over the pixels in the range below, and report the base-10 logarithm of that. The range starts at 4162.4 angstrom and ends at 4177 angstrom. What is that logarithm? 1.17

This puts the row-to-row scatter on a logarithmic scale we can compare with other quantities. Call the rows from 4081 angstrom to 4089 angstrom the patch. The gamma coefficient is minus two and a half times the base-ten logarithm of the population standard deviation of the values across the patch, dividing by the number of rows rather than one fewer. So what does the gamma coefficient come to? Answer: -0.63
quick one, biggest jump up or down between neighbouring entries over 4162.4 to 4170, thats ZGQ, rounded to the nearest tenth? 3.6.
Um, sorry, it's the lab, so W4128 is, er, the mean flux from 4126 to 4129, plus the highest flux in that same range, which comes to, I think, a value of 33.2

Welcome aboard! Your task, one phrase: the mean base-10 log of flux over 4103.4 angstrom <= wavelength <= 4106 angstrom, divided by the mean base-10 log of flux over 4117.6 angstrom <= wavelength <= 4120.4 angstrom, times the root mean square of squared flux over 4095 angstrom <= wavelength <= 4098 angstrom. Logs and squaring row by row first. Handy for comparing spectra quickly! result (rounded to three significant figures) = 216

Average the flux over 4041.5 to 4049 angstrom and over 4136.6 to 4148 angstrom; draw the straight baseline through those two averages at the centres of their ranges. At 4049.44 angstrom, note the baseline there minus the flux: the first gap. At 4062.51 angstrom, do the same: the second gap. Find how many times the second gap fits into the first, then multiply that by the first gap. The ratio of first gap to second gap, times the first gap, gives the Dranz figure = -15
